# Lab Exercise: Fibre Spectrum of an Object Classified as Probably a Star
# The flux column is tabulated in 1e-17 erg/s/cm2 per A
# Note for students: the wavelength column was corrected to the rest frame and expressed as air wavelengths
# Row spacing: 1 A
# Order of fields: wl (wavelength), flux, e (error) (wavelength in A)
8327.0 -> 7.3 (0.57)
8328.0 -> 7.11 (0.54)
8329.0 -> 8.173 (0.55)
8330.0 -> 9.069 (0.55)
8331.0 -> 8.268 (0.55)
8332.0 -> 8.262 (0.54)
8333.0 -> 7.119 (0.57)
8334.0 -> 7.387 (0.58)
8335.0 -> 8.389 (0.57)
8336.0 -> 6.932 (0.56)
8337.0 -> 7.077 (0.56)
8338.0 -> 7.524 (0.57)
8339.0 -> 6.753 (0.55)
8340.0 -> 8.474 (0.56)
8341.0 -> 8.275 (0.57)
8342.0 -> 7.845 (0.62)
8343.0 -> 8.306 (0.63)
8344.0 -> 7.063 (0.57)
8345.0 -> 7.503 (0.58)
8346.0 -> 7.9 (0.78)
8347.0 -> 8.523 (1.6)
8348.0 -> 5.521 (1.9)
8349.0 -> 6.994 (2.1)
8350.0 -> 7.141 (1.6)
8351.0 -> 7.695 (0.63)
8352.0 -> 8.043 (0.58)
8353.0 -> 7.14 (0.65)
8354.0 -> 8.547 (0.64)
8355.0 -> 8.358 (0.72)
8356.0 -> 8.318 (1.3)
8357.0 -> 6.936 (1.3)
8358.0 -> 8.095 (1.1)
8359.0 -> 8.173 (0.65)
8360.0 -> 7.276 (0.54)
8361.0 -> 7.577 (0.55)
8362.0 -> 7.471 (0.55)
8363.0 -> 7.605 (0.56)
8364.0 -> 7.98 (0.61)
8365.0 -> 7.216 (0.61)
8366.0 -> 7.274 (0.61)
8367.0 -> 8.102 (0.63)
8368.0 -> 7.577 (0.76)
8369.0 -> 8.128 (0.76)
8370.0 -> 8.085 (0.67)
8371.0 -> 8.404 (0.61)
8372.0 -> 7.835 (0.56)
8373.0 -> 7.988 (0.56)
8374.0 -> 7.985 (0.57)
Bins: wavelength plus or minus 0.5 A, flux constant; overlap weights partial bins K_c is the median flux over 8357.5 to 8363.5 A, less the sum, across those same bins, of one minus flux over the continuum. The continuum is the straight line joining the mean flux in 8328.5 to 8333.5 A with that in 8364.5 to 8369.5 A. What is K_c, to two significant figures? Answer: 7.5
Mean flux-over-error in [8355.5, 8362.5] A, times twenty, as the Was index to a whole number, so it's 207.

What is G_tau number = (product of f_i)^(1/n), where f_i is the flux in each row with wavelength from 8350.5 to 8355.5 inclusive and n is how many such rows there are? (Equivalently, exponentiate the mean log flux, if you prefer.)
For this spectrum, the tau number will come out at 7.94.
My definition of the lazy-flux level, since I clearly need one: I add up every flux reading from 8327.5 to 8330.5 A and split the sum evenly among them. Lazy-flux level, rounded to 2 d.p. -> 8.12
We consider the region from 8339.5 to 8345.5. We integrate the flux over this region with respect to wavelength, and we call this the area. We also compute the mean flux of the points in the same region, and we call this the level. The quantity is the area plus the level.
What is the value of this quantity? 55.4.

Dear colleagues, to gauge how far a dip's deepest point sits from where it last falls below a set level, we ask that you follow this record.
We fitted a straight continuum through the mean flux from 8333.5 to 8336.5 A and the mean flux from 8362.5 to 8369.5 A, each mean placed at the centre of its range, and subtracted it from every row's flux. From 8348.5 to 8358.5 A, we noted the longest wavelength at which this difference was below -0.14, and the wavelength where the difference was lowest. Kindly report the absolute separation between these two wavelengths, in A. 0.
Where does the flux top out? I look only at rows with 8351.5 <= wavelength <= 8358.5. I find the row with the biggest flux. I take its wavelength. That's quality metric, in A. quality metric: 8354.0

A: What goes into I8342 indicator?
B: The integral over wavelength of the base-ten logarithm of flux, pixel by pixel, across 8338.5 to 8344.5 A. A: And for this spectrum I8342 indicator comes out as 5.34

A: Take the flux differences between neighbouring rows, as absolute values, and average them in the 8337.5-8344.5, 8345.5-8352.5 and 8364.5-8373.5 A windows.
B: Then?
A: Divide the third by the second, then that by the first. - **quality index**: 0.46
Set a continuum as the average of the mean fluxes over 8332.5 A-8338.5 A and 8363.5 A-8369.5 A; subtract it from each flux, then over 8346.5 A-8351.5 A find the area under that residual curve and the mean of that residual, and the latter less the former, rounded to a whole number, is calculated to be 2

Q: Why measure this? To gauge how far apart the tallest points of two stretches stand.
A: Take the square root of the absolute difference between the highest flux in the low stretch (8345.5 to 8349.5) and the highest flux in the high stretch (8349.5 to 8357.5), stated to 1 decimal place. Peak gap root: 0.2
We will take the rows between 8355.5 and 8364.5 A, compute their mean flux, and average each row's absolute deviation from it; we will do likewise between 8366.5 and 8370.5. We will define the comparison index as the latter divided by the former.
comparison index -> 0.52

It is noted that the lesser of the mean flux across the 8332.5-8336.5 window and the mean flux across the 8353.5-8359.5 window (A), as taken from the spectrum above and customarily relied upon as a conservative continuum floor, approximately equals 7.46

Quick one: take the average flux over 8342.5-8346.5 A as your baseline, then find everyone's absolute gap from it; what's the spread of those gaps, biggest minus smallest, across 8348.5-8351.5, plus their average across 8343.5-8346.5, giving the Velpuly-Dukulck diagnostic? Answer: 1.04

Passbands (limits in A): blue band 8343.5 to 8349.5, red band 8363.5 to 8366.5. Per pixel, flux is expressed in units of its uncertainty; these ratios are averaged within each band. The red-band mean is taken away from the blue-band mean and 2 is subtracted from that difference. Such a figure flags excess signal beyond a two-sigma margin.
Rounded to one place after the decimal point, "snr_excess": -6.4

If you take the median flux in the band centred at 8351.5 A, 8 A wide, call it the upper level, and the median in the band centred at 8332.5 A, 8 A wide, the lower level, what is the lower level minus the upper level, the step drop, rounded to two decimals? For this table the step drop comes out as 0.80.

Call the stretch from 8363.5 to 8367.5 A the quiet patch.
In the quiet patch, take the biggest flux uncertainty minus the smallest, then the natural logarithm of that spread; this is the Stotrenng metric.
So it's -4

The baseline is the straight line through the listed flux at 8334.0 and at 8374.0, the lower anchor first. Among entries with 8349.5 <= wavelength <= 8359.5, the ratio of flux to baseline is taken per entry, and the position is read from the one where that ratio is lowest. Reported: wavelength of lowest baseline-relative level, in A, 8357.0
